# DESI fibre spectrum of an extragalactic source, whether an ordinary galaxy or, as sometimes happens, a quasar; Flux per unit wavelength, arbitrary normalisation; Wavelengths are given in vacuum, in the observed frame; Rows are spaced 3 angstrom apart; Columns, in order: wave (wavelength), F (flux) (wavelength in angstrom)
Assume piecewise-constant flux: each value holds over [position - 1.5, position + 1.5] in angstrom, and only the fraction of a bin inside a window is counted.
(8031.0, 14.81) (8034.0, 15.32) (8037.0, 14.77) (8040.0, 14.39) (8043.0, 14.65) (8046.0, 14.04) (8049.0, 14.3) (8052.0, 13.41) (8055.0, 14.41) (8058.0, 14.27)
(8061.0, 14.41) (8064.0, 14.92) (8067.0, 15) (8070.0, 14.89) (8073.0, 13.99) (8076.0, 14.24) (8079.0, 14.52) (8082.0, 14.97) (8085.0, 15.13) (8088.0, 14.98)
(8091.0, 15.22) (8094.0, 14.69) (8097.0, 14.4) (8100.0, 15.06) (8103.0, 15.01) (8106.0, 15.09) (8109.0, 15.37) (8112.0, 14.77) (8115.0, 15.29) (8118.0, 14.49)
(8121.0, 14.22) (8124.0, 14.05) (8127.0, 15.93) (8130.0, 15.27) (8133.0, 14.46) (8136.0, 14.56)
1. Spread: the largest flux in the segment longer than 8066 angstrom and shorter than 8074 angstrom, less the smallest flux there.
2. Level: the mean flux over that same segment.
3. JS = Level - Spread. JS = 13.6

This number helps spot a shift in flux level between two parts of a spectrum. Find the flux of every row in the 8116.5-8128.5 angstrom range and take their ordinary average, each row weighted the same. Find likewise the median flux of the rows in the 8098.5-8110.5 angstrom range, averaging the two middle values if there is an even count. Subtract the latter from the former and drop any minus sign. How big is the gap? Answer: 0.40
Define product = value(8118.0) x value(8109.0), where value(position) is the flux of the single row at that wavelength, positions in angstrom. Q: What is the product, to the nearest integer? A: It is 223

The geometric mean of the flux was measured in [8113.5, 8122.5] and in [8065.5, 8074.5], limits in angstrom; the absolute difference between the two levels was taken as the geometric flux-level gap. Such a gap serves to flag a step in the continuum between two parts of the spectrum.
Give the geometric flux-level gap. 0.0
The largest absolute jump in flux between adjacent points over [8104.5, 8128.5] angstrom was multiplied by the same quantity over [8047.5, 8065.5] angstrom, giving 1.9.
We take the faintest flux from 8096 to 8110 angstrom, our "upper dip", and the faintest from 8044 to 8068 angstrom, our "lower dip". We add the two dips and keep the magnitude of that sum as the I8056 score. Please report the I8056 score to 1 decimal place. 27.8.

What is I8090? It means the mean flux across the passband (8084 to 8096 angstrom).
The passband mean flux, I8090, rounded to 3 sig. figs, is 15.0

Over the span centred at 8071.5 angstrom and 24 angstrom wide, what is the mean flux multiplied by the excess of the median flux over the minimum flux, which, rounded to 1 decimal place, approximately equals 10.5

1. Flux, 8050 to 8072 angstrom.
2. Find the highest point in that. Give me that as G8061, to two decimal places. 15.00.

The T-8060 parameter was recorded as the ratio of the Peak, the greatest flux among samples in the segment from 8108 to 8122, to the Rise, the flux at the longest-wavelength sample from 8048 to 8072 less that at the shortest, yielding 26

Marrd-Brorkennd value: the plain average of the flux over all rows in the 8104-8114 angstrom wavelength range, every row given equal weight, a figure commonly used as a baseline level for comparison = 15.1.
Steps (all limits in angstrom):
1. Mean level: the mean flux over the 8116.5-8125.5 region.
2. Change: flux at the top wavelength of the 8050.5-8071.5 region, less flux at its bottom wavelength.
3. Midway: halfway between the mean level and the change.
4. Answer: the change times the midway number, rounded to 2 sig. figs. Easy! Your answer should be 12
